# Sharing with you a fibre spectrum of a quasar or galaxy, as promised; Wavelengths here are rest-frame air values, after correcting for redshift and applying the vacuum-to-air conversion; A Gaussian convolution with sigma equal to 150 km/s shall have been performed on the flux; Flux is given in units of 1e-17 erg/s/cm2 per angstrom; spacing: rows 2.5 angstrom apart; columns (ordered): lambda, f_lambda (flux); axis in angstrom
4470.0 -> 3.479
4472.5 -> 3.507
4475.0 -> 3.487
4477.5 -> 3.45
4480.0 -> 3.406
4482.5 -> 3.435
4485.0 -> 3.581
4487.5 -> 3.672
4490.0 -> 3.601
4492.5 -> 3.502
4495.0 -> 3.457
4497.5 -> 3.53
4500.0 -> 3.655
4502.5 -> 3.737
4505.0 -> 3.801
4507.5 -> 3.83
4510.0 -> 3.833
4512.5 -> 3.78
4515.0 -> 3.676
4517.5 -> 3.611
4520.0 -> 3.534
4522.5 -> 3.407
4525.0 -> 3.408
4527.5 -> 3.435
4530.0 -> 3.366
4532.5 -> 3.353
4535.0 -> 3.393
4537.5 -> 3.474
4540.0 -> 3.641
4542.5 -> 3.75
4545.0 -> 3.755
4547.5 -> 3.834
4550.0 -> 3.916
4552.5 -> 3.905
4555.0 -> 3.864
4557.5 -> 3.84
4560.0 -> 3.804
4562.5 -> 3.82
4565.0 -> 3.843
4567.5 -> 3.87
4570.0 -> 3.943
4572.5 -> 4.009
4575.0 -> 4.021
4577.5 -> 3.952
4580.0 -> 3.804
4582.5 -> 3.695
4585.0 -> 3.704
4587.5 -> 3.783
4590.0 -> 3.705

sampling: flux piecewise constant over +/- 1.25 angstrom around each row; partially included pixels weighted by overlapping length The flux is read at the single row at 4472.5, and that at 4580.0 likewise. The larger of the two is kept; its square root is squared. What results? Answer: 3.80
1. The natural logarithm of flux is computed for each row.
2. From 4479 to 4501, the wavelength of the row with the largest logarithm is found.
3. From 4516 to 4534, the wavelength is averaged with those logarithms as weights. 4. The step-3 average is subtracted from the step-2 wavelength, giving -37.4 angstrom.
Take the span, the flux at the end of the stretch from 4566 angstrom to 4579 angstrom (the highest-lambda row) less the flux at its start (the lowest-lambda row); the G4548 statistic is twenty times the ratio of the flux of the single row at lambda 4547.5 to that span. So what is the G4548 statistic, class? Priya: 935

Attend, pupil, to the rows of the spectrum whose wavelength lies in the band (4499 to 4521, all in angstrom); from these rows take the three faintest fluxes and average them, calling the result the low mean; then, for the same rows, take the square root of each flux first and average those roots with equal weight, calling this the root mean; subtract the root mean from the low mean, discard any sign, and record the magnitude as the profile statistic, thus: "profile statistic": 1.67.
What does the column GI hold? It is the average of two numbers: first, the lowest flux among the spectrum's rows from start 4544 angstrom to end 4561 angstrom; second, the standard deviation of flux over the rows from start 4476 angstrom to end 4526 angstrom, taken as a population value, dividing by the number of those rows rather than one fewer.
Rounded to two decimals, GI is 1.95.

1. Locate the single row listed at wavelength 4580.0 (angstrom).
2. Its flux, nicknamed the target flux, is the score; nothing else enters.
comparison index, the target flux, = 3.804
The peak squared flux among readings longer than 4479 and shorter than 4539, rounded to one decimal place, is 14.7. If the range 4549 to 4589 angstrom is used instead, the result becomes 16.2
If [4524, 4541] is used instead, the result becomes 13.3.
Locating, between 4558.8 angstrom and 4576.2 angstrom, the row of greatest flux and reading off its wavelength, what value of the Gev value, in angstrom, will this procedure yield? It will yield 4575.0 angstrom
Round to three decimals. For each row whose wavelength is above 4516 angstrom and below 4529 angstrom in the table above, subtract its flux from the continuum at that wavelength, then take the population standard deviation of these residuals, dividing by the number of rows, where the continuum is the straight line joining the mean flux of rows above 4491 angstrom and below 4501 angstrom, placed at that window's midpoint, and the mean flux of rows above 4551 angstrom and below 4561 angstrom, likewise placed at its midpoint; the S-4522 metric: 0.097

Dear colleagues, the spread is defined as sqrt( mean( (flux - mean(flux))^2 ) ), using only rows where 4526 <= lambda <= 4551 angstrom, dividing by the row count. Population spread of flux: 0.20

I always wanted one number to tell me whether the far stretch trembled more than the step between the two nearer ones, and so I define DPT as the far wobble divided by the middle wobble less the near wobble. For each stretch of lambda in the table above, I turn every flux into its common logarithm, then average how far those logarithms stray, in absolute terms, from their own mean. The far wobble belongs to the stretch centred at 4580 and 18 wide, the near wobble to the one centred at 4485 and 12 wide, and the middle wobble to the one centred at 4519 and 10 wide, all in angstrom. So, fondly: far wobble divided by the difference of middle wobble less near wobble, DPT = -12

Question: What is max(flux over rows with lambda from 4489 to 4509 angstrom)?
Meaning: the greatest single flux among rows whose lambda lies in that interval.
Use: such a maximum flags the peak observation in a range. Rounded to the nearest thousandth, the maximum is 3.830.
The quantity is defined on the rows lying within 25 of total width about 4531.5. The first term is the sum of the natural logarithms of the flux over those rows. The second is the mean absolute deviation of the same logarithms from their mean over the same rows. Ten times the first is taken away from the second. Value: -125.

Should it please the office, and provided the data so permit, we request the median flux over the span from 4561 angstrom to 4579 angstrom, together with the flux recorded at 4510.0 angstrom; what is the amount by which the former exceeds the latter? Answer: 0.110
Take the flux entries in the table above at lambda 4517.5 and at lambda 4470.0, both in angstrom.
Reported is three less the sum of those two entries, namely -4.09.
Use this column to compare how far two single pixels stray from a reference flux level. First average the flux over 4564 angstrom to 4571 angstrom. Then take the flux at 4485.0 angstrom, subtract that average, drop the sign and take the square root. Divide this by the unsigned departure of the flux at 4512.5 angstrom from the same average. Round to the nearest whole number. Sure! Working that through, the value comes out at 5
